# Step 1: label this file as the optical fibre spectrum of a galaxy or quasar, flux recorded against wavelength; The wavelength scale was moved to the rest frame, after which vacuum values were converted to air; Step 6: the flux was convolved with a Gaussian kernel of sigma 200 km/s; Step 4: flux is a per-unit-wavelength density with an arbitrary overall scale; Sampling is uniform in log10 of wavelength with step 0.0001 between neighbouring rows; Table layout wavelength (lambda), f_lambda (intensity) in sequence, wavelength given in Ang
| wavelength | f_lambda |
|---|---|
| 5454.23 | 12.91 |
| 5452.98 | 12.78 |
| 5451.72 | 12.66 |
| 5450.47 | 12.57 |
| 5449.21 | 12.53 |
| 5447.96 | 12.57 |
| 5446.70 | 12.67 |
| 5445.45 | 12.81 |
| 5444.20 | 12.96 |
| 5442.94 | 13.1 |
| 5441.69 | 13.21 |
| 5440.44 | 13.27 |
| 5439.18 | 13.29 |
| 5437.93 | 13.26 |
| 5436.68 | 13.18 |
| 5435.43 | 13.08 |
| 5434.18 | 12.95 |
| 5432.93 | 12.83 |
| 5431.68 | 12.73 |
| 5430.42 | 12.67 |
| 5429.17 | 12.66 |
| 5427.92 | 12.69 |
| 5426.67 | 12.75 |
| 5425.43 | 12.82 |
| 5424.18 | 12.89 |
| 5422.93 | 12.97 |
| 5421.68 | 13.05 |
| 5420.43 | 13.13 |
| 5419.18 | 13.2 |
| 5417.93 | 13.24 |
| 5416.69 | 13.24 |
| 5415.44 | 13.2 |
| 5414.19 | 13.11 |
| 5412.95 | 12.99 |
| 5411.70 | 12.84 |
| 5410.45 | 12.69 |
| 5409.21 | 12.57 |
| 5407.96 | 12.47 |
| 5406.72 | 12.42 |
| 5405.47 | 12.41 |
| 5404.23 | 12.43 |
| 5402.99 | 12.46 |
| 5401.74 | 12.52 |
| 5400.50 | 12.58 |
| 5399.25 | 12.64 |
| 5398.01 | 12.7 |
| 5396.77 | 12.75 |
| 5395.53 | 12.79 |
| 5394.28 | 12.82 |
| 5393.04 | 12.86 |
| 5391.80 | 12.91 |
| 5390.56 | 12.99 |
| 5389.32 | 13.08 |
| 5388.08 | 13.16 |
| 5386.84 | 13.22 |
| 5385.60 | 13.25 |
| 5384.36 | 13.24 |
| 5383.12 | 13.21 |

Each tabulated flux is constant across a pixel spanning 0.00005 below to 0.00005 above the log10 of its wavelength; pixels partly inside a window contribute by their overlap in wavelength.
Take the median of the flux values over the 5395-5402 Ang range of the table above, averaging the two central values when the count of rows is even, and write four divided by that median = 0.316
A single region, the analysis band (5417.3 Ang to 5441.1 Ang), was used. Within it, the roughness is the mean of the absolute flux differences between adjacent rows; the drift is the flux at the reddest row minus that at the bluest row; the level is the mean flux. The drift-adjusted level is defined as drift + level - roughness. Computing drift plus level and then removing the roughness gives 12.9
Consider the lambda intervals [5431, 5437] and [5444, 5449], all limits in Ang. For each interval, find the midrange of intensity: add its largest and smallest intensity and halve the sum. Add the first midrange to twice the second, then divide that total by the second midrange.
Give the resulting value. 3.01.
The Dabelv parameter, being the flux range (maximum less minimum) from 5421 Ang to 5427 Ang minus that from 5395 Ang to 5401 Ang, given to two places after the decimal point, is 0.09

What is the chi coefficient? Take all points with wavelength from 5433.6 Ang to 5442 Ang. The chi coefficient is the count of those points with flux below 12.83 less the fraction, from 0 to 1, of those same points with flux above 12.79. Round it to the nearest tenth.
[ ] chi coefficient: -1.0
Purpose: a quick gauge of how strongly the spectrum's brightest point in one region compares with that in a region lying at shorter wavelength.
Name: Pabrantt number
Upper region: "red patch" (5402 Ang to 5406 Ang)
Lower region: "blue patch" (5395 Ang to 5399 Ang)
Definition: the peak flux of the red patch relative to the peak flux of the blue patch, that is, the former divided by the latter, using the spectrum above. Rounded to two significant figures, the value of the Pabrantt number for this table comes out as 0.97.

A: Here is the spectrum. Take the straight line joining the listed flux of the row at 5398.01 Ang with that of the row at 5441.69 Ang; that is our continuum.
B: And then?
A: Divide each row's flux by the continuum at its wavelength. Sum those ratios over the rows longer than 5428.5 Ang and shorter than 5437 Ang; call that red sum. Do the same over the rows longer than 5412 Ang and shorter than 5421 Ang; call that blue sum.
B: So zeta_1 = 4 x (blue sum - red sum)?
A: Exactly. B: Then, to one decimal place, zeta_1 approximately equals 1.0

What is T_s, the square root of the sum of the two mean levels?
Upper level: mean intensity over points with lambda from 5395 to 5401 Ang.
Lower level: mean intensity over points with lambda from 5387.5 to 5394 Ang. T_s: 5.069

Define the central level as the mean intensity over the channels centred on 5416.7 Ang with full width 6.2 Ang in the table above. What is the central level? 13.2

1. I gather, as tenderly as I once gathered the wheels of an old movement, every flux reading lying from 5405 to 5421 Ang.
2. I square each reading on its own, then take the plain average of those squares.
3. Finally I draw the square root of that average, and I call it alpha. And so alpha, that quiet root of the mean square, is 12.9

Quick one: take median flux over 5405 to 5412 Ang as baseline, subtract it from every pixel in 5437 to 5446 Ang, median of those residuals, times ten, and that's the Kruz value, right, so 7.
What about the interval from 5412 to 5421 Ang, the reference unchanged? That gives 7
